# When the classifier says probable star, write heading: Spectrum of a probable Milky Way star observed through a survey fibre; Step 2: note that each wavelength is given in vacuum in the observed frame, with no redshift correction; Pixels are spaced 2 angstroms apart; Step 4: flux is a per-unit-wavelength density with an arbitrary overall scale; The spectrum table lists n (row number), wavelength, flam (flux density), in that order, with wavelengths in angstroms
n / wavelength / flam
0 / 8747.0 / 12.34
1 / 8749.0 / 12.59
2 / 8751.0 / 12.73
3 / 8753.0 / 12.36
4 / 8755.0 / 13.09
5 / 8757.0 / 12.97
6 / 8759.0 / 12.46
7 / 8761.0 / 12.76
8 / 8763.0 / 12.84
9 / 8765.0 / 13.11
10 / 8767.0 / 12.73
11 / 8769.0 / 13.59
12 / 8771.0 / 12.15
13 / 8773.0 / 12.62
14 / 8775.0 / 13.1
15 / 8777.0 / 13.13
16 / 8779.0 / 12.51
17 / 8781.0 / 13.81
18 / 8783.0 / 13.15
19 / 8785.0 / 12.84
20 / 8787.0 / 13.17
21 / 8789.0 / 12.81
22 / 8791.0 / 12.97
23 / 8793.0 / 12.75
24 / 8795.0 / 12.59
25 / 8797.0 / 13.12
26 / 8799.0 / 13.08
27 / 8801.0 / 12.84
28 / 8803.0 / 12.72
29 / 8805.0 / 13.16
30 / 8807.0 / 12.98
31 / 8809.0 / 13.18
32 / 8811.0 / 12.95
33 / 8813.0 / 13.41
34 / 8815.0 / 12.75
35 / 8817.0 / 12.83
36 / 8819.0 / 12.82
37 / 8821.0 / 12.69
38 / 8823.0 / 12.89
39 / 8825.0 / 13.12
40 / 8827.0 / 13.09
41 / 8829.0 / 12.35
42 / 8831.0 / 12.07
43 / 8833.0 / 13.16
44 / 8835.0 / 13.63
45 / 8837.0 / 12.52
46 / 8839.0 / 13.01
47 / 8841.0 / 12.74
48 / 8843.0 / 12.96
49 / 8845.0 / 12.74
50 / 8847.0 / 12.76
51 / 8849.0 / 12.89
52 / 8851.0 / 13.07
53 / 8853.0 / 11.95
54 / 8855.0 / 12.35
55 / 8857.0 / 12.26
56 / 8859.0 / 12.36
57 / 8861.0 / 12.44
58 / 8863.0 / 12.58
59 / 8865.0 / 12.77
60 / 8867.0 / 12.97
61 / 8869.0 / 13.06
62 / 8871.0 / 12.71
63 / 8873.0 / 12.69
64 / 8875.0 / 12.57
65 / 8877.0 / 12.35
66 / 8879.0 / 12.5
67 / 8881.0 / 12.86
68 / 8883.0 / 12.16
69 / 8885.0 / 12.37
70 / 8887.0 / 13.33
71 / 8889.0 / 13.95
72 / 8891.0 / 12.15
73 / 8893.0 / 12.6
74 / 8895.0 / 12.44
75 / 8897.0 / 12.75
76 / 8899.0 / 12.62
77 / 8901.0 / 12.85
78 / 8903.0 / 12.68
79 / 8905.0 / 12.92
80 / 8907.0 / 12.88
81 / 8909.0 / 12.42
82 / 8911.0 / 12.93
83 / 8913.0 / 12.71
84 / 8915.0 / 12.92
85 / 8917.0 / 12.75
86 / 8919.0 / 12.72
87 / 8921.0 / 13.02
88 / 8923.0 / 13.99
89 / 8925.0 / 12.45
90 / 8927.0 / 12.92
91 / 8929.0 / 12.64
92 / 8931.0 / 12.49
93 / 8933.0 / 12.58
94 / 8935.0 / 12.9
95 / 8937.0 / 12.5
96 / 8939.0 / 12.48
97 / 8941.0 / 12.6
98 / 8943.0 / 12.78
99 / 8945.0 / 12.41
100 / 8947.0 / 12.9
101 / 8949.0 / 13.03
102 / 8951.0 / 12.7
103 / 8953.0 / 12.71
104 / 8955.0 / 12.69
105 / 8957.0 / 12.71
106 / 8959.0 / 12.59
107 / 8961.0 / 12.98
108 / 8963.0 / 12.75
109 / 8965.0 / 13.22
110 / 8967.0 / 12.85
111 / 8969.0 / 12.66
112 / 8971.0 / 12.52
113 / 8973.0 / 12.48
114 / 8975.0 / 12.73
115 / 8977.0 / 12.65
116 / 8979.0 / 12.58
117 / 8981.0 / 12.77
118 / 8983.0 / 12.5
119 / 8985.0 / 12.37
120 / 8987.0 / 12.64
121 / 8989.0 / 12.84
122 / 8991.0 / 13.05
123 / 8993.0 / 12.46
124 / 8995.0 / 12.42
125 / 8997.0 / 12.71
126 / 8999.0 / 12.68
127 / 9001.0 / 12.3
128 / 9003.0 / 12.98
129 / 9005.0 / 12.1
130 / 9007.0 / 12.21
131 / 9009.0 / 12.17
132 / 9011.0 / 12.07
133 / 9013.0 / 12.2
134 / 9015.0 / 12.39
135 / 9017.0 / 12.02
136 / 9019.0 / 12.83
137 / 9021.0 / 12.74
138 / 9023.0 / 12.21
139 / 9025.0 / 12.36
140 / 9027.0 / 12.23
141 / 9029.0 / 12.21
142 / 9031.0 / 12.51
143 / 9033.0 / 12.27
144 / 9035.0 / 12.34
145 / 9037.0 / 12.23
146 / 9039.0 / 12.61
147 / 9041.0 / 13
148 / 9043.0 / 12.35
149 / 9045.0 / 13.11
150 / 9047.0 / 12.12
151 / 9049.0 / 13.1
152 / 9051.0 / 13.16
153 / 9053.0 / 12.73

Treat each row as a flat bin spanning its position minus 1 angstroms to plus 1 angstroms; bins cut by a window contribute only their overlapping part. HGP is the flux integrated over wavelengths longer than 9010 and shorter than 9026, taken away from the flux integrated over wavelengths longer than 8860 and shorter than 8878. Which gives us 31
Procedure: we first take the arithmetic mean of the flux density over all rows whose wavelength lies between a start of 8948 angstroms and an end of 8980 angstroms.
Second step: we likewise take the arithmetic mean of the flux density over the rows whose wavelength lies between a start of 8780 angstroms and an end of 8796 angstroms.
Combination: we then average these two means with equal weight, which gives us 12.9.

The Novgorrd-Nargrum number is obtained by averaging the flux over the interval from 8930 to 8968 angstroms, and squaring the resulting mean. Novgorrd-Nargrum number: 162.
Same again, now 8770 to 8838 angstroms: 167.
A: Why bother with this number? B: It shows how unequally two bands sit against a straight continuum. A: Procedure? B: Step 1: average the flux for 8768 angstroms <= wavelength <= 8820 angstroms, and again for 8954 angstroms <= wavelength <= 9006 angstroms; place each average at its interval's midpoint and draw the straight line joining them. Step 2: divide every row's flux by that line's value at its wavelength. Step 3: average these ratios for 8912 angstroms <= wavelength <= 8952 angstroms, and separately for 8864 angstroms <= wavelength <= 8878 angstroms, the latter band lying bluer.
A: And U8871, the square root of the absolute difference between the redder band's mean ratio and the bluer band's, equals 0.105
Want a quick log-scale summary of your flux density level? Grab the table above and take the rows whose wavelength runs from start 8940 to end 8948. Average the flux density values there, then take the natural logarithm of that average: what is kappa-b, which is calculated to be 2.54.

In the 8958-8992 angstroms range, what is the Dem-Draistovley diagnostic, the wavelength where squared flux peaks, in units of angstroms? 8965.0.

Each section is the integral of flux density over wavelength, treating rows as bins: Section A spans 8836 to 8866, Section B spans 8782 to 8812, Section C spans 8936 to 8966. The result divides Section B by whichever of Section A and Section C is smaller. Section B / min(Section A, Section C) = 1.03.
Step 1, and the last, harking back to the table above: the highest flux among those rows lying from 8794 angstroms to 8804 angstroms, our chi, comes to 13.12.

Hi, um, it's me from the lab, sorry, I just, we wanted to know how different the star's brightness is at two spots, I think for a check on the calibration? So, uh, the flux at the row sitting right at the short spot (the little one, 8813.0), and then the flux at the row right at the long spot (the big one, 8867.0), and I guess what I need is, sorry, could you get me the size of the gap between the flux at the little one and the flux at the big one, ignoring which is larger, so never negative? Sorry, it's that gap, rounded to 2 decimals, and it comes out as 0.44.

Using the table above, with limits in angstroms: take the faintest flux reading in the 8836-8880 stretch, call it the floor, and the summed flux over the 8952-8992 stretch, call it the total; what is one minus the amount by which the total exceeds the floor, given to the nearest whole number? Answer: -241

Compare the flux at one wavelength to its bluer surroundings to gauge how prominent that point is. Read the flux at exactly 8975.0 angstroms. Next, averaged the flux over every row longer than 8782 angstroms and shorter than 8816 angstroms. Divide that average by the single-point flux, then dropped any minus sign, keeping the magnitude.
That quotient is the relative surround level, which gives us 1.02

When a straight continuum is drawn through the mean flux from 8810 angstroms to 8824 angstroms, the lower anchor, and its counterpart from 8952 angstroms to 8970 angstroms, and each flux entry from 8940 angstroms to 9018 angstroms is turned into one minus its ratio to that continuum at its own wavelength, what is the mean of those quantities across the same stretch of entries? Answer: 0.014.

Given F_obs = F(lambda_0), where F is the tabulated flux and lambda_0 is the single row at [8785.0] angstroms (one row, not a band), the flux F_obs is 12.84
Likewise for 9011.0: 12.07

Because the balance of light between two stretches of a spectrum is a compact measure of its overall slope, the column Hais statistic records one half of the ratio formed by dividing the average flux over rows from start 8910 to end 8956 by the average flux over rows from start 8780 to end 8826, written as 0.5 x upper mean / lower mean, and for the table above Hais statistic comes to 0.492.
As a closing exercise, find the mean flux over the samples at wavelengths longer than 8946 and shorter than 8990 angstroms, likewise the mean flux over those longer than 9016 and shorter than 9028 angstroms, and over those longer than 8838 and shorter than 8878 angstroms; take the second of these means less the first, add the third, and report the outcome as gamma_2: 12.3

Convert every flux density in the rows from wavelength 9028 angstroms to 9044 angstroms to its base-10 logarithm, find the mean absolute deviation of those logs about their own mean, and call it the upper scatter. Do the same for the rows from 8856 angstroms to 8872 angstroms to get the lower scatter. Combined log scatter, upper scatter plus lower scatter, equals 0.0150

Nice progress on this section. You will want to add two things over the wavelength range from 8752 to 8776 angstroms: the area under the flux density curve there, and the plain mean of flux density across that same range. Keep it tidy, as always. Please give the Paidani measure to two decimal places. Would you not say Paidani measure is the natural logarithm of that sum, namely 5.77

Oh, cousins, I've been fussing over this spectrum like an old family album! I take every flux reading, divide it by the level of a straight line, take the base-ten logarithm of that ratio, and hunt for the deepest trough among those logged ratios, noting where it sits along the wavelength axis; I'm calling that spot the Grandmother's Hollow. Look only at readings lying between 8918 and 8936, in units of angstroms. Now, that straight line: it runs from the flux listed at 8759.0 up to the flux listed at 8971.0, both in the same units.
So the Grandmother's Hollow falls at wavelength 8925.0 angstroms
